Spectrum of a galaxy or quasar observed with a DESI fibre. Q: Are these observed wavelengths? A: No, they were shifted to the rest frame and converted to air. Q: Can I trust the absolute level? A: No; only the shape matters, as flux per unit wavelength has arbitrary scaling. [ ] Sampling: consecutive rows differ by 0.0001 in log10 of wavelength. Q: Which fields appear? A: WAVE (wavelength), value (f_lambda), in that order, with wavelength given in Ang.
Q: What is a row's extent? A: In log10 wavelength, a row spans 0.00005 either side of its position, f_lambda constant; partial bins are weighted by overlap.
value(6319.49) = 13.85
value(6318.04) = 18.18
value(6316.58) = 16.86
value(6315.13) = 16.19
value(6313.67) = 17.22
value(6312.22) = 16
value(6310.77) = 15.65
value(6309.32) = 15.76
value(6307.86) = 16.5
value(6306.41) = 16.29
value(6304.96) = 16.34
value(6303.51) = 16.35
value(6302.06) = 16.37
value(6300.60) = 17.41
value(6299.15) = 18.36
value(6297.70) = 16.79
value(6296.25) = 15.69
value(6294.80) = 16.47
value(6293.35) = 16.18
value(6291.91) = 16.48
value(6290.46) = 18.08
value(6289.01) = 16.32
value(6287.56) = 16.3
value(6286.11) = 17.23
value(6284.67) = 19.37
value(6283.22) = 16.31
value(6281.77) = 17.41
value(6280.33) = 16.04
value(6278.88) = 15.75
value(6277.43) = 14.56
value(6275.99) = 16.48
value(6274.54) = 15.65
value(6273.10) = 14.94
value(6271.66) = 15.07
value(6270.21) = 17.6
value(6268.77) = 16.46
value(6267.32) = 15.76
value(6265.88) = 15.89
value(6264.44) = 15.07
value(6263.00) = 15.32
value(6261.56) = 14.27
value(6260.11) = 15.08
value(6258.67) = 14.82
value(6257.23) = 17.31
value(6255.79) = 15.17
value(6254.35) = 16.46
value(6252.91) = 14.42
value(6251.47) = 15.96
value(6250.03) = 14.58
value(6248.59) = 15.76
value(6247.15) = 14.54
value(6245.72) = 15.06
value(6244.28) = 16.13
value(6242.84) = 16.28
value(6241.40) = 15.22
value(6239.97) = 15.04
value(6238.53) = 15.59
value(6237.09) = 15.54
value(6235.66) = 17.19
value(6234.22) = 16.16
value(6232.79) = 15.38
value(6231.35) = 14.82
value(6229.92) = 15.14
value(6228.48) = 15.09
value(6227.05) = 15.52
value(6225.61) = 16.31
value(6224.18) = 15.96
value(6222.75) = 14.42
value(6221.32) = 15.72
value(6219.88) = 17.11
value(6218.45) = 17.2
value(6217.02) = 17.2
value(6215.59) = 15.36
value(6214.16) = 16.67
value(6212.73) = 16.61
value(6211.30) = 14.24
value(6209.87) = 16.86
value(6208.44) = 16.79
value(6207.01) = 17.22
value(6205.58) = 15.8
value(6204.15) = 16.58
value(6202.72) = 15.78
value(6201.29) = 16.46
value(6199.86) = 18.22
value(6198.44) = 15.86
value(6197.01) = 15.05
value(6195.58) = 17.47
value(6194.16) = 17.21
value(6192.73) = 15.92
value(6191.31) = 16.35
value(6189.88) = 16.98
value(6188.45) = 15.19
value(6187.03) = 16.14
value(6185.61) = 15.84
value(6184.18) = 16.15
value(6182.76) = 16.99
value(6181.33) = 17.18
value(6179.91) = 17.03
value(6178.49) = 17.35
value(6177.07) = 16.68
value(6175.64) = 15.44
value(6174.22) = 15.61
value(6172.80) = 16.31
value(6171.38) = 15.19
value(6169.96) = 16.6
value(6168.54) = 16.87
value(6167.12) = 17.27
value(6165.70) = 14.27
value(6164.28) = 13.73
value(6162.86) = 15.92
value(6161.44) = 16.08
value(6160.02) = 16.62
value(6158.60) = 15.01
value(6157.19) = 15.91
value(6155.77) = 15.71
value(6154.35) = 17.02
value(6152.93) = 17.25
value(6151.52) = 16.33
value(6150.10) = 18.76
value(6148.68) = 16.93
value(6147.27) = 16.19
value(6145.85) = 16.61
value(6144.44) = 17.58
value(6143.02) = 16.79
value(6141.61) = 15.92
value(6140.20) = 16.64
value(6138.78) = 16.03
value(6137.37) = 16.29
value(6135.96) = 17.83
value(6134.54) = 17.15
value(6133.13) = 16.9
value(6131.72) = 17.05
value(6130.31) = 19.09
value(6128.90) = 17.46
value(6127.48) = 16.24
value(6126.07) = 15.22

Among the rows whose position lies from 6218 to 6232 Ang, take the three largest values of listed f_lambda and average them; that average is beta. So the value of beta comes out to 16.9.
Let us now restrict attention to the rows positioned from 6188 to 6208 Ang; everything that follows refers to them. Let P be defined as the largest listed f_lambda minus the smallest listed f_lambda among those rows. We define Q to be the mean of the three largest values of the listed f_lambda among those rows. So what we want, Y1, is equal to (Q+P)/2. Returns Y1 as 10.4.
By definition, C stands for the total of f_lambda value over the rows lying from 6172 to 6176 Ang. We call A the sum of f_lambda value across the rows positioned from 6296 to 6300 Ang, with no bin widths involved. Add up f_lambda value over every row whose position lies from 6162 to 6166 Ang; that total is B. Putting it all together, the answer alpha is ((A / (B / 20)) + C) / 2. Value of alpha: 35.3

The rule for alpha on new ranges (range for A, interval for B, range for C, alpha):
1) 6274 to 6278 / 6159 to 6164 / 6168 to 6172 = 33.9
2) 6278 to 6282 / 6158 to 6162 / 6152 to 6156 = 35.3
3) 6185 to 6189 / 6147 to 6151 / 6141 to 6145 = 34.2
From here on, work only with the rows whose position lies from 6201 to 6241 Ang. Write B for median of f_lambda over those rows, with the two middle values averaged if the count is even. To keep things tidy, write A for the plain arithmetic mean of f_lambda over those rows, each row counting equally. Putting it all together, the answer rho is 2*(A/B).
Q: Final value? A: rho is 2.01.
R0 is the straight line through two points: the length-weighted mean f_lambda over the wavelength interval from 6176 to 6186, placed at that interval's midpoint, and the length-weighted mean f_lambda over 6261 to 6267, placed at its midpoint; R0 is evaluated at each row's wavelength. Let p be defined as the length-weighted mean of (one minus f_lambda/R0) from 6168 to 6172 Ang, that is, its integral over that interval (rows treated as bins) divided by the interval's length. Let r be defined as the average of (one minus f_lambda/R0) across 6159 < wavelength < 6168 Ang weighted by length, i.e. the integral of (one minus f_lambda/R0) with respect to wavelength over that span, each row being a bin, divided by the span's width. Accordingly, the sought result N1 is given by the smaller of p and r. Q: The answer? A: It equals 0.041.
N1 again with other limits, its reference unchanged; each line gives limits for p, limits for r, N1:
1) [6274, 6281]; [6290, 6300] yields -0.148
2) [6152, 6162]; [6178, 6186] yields -0.005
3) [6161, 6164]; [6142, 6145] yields 0.020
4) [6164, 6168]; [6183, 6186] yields 0.029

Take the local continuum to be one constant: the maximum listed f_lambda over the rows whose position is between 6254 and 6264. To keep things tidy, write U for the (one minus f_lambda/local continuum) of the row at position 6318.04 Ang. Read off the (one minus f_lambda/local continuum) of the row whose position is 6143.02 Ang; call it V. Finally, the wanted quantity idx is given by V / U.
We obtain -0.6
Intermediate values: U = -0.05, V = 0.03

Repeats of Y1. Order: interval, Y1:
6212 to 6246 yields 10.0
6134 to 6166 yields 11.5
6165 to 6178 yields 10.0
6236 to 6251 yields 8.9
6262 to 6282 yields 10.1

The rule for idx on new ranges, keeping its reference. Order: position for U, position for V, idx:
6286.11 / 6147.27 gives 14.0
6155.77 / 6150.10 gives -0.9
